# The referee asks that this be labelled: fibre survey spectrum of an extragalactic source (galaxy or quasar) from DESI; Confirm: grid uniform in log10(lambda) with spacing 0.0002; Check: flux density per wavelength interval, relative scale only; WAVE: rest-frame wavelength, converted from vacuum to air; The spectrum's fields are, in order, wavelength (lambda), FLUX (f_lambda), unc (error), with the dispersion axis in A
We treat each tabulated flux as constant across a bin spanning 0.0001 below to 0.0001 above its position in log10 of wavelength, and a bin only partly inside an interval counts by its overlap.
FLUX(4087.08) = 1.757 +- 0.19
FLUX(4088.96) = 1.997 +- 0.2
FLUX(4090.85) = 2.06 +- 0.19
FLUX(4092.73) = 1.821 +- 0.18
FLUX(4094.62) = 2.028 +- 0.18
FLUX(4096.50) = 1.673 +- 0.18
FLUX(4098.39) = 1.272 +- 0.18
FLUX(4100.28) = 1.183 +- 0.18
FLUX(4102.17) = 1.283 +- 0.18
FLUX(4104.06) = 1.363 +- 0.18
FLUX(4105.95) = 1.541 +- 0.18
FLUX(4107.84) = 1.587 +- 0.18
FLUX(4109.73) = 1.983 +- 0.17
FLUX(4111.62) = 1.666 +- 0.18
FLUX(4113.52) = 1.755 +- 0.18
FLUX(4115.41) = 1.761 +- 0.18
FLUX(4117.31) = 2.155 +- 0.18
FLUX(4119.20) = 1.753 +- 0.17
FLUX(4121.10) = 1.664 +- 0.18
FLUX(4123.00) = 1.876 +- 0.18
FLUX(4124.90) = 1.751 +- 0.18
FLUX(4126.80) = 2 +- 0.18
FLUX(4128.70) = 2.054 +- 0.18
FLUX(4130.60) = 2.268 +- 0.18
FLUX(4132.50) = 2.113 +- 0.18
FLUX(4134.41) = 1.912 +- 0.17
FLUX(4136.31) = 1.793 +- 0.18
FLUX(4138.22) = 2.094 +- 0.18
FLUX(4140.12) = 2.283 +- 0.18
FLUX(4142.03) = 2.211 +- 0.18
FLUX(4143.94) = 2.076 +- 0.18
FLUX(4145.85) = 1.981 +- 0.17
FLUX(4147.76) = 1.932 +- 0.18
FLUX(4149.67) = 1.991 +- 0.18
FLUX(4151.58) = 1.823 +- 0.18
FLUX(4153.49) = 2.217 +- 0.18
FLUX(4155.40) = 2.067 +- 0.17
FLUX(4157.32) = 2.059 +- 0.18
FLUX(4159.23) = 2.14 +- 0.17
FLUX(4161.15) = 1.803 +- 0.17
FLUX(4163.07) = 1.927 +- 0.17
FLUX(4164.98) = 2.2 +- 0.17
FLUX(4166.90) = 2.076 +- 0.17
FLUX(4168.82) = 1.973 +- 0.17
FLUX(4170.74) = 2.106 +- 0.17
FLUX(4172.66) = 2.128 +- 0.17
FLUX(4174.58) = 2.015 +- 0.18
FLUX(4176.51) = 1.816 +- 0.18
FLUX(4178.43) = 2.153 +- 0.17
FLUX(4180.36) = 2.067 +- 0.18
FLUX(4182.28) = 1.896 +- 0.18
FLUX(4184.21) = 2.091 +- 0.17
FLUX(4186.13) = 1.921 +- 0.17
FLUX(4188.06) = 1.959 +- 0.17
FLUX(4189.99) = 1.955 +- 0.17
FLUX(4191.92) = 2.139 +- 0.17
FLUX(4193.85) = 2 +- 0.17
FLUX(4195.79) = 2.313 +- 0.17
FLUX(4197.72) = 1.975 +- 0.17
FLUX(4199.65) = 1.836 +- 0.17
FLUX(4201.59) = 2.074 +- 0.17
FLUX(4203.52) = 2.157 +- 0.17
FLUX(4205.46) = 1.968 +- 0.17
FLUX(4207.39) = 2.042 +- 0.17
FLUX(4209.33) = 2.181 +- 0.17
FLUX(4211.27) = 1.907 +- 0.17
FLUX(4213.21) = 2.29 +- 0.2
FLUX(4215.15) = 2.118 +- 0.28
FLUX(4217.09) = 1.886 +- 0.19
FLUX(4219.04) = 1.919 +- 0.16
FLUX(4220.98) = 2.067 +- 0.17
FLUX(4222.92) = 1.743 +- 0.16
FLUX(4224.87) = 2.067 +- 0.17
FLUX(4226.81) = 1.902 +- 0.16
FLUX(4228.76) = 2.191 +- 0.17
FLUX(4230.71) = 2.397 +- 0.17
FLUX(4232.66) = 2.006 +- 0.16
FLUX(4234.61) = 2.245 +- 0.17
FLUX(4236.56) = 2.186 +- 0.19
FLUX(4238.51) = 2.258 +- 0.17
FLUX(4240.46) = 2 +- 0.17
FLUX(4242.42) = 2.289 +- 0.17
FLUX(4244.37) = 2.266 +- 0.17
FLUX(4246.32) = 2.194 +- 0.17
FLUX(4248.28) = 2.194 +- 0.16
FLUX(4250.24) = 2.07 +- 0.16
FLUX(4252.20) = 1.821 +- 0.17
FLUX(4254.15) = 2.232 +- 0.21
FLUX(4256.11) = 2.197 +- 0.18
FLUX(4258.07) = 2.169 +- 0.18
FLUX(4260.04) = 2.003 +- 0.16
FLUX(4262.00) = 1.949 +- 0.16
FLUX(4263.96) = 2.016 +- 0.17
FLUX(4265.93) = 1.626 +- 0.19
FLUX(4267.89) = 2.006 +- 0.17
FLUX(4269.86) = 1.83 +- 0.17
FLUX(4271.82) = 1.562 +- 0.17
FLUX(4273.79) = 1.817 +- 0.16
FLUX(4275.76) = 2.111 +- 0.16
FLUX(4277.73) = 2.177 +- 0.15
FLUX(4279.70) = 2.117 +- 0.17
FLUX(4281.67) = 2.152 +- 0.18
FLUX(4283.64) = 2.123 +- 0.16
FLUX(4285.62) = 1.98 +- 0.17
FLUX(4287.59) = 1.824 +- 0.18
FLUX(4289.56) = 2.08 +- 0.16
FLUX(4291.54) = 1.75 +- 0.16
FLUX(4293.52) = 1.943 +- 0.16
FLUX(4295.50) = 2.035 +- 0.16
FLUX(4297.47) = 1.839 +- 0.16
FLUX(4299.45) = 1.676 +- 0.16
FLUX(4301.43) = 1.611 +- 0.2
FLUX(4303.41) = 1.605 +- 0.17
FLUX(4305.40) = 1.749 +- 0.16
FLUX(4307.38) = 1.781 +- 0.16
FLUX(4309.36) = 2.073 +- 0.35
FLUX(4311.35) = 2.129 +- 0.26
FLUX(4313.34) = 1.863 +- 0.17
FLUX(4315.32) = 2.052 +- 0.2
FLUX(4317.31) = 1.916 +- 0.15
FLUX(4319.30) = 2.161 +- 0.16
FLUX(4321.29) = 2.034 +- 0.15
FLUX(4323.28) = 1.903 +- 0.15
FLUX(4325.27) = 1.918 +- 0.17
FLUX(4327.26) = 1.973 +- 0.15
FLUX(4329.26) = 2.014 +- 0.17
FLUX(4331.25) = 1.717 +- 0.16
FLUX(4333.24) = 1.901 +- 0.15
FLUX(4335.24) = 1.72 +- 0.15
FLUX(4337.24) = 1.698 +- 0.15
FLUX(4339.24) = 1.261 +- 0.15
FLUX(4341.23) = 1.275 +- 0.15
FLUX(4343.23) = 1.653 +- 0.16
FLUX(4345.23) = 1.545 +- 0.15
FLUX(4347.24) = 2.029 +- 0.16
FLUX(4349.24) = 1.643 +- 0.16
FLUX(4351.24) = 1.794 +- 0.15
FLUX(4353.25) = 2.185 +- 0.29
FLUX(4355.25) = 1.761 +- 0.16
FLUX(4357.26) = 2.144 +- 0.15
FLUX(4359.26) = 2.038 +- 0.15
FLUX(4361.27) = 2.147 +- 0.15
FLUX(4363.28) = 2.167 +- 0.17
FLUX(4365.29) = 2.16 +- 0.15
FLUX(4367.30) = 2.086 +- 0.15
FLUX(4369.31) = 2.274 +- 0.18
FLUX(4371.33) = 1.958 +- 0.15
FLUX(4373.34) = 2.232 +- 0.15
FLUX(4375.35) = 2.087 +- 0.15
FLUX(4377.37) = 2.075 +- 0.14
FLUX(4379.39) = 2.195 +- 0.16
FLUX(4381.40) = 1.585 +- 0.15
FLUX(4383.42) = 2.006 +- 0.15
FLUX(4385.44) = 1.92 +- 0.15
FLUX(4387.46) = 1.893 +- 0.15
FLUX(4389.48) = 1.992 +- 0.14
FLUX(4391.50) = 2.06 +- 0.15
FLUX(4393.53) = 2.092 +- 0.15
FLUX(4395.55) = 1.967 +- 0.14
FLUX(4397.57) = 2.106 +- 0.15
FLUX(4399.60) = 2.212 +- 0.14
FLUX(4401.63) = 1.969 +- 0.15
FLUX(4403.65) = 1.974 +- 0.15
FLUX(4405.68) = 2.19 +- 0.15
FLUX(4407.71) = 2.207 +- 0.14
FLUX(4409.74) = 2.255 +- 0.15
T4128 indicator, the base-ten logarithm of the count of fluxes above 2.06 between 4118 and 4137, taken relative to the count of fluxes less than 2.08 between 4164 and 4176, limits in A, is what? -0.18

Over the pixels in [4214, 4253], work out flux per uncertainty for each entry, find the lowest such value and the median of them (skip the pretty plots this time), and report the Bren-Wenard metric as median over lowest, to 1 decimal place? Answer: 1.6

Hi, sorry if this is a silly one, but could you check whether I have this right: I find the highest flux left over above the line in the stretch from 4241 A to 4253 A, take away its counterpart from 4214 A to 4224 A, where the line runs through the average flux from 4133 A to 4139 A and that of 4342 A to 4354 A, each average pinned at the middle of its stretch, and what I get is 0.19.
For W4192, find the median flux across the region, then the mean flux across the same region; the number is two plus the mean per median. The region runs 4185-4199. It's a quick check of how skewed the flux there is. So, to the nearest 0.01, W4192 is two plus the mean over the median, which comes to 3.03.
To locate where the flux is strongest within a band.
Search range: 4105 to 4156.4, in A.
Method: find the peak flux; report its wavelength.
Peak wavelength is 4140.12 A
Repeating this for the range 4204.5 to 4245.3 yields 4230.71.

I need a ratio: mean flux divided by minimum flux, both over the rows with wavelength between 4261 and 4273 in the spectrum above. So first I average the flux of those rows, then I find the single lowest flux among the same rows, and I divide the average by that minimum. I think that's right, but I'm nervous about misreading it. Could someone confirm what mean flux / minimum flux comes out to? 1.17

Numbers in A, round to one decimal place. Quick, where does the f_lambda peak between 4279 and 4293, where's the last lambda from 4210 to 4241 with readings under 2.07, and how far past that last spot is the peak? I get 41.2 A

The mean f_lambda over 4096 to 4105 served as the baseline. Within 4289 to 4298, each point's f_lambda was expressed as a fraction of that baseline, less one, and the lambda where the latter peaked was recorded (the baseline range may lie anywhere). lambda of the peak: 4289.56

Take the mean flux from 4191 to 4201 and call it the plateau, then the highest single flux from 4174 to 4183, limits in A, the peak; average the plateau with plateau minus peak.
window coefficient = 0.98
